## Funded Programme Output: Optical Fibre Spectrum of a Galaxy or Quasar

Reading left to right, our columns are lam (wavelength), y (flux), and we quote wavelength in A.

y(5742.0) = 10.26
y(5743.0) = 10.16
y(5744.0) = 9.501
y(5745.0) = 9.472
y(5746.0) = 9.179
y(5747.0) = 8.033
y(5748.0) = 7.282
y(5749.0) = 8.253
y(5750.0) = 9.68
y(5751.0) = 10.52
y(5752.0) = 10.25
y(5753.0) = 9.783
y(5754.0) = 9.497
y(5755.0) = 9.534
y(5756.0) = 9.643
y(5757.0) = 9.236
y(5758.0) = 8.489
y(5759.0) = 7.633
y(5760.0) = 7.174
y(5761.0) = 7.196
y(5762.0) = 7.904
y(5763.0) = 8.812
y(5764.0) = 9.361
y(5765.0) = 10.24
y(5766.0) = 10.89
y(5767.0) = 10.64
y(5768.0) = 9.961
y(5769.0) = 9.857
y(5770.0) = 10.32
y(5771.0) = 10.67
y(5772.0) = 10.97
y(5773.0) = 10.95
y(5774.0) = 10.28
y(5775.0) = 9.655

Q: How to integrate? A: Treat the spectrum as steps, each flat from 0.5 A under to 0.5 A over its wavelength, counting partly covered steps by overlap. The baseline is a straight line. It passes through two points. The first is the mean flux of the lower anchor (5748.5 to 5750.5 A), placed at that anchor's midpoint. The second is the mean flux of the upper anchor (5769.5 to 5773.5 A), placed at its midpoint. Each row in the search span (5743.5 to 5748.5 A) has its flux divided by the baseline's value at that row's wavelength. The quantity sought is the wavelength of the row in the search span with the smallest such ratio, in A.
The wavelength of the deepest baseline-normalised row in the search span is 5748.0 A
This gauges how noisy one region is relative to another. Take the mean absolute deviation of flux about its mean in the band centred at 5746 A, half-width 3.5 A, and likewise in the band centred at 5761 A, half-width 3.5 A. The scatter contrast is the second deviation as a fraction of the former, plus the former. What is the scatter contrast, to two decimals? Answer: 1.66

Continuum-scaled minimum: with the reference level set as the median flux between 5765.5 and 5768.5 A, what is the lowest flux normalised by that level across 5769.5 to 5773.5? 0.97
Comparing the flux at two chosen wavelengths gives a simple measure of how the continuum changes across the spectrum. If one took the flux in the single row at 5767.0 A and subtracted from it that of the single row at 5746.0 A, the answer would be 1.5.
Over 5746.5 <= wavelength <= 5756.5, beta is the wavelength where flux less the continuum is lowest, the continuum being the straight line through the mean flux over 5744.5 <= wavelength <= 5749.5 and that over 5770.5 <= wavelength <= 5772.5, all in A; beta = 5748.0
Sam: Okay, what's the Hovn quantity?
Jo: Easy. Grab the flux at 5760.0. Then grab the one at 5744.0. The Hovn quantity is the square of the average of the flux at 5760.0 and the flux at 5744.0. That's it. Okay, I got 70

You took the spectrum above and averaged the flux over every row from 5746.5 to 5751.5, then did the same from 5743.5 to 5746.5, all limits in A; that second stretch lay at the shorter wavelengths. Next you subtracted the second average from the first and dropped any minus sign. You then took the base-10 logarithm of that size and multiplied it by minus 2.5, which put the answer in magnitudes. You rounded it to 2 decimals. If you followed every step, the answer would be 0.50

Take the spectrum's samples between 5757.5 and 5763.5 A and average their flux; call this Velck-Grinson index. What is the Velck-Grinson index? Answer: 7.9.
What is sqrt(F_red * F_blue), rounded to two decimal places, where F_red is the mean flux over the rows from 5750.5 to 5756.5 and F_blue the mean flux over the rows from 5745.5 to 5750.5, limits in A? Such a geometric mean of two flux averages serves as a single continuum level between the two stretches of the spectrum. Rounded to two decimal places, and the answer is 9.15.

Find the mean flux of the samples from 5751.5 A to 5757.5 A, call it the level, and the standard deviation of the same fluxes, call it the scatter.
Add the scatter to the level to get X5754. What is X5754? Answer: 10.0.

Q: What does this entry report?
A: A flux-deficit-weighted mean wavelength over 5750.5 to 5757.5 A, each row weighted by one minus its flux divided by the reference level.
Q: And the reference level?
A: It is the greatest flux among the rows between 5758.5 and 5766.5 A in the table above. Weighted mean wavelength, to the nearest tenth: 5754.7 A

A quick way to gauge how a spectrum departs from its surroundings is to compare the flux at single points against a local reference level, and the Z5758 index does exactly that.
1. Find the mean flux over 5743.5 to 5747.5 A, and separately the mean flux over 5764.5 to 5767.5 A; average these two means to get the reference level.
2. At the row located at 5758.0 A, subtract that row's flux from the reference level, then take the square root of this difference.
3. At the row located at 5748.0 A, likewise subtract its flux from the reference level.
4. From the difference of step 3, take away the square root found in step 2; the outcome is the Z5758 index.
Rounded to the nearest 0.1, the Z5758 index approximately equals 1.4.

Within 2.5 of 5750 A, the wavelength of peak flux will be 5751.0 A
